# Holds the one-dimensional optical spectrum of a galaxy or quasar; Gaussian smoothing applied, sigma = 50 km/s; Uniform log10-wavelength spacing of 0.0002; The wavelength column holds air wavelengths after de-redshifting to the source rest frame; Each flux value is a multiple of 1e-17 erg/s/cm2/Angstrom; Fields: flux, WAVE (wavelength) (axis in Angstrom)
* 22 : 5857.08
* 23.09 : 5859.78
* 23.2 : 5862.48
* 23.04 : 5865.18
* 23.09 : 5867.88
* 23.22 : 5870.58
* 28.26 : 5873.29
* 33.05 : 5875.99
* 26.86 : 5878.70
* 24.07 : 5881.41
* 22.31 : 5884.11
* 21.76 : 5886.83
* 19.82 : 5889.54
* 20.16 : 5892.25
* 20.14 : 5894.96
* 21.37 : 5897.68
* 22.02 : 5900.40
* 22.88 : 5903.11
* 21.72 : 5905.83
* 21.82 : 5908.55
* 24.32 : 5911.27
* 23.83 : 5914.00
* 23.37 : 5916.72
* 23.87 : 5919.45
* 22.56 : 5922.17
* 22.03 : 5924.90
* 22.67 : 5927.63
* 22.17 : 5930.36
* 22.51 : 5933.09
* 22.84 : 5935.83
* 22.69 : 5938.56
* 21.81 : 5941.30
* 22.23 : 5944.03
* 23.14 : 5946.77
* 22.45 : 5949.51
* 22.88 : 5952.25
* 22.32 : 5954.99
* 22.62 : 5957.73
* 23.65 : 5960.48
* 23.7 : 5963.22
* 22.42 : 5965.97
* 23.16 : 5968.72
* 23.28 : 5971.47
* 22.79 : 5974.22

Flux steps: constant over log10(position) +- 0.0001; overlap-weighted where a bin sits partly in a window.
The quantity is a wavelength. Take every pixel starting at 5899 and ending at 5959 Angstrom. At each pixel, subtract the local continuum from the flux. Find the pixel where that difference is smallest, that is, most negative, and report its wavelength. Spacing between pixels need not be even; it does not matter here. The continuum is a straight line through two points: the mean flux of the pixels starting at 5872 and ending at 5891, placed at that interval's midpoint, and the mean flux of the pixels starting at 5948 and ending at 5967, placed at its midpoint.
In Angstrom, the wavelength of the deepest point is 5905.83 Angstrom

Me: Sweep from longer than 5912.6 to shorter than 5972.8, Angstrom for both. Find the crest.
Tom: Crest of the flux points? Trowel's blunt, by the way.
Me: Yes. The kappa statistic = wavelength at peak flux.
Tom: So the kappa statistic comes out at 5919.45 Angstrom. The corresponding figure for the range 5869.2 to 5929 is 5875.99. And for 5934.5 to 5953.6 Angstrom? 5946.77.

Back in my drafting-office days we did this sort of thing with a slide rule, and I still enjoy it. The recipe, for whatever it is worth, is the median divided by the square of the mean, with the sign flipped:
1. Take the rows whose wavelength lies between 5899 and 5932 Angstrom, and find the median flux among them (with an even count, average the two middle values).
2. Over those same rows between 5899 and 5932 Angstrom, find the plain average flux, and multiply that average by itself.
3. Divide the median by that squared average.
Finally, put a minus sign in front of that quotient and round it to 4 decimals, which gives -0.0436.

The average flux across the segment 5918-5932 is 22.7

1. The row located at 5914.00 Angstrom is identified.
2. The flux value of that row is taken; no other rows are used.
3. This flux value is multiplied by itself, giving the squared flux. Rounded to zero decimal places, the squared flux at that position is 568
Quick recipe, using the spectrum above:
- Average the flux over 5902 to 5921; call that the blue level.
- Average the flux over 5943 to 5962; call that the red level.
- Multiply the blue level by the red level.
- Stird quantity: 526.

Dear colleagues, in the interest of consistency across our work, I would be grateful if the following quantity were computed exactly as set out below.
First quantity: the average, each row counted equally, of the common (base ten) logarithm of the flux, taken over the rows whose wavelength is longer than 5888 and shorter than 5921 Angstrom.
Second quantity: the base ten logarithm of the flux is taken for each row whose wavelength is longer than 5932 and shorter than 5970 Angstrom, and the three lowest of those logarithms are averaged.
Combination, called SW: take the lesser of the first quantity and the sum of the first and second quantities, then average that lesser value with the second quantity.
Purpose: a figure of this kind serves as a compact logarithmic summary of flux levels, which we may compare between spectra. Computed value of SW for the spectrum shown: 1.34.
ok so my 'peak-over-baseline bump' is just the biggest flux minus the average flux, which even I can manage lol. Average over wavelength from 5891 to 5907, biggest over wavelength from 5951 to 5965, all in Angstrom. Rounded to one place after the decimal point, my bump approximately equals 2.3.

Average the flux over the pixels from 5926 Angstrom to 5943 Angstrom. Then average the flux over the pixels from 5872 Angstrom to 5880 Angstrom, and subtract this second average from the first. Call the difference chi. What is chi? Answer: -7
